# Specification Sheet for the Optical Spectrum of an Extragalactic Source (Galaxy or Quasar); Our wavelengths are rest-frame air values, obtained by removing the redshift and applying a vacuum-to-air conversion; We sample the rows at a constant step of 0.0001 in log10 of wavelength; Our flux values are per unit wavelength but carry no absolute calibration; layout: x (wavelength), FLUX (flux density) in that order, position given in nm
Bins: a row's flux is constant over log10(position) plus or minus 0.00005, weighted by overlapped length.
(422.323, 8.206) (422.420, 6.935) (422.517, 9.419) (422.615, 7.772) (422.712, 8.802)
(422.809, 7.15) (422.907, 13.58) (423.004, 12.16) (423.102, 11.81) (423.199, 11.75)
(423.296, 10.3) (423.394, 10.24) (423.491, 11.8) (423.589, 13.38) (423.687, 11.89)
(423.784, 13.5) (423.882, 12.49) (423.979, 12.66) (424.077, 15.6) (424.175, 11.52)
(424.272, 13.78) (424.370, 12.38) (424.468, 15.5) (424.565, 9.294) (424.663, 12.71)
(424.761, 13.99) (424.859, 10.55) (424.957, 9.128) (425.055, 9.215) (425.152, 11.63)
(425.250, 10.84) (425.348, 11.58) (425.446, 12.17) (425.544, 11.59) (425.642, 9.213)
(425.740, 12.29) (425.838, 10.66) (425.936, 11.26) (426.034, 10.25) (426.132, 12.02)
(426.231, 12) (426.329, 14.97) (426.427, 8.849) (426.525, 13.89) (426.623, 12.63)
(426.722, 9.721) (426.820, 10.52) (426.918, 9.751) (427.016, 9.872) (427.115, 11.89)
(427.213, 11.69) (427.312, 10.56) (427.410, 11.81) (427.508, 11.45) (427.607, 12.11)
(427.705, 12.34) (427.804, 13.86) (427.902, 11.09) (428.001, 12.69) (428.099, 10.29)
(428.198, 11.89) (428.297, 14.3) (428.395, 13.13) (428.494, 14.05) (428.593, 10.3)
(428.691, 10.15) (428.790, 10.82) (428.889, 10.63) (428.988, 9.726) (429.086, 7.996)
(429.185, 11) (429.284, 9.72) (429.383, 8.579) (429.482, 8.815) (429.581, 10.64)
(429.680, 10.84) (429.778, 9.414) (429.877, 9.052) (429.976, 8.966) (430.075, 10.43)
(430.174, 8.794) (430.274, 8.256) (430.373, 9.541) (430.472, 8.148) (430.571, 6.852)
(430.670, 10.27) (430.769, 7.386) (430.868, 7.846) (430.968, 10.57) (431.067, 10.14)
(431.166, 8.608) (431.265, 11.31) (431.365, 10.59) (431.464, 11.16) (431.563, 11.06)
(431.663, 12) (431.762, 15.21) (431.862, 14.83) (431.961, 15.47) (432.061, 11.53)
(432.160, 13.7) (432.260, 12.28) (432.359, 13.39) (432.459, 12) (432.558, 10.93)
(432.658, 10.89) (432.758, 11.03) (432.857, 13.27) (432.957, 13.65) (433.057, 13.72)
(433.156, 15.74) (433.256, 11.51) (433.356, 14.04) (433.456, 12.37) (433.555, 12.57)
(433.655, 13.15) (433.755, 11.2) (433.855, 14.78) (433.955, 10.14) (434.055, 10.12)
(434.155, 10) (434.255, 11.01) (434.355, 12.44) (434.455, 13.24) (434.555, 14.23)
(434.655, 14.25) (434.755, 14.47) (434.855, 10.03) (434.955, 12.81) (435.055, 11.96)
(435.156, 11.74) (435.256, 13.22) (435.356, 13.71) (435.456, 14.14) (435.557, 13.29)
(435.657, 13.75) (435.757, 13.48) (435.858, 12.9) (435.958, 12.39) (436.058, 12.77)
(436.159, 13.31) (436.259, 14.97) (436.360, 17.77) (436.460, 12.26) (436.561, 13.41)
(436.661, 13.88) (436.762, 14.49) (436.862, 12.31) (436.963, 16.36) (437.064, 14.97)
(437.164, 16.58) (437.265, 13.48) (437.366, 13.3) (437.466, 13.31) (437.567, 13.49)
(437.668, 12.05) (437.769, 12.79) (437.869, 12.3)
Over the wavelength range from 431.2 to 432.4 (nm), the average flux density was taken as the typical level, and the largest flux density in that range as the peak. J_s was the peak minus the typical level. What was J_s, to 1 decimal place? 2.8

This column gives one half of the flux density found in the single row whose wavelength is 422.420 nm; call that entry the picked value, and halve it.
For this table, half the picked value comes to 3.5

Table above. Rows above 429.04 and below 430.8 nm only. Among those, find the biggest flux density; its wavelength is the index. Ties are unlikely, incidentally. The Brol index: 429.185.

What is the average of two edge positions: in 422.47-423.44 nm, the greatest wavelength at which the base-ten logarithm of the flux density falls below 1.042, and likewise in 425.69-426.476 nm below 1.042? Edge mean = 424.91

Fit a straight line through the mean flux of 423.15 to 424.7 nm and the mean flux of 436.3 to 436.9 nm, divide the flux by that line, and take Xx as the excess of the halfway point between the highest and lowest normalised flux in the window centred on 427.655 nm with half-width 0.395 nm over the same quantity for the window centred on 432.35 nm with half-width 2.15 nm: 0.11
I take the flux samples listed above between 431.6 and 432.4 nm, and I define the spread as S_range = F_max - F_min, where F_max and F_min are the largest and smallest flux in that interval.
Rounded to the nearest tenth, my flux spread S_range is 3.9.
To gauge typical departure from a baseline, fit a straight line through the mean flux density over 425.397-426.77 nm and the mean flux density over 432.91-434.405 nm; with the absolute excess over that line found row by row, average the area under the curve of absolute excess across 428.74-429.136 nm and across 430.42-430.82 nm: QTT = 1.19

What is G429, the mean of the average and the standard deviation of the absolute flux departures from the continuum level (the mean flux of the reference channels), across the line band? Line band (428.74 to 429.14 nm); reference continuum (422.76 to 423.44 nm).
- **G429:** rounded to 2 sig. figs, 1.2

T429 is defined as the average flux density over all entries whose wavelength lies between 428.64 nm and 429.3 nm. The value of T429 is 10.0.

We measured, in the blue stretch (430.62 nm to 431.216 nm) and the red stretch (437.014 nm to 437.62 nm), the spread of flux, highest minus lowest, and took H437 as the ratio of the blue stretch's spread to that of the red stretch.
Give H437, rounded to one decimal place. 1.0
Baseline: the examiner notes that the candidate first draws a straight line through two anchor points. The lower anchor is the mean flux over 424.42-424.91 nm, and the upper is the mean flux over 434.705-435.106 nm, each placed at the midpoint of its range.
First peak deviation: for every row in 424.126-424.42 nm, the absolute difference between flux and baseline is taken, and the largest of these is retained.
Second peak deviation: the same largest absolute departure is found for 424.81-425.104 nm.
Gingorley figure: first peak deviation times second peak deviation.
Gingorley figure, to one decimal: 4.5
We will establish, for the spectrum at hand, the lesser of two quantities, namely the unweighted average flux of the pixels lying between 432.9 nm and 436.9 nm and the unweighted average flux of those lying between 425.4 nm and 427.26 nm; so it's 11.3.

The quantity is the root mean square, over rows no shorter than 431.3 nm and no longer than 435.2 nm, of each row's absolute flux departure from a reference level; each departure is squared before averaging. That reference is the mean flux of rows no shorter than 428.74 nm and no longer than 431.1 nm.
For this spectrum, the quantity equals 3.6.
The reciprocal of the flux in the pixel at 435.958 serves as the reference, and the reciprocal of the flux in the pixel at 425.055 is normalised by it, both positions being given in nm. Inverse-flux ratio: 1.34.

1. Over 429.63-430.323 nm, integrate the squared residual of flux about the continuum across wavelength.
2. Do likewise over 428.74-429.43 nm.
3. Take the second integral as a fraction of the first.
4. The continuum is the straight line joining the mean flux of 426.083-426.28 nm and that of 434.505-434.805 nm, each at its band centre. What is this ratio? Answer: 0.7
